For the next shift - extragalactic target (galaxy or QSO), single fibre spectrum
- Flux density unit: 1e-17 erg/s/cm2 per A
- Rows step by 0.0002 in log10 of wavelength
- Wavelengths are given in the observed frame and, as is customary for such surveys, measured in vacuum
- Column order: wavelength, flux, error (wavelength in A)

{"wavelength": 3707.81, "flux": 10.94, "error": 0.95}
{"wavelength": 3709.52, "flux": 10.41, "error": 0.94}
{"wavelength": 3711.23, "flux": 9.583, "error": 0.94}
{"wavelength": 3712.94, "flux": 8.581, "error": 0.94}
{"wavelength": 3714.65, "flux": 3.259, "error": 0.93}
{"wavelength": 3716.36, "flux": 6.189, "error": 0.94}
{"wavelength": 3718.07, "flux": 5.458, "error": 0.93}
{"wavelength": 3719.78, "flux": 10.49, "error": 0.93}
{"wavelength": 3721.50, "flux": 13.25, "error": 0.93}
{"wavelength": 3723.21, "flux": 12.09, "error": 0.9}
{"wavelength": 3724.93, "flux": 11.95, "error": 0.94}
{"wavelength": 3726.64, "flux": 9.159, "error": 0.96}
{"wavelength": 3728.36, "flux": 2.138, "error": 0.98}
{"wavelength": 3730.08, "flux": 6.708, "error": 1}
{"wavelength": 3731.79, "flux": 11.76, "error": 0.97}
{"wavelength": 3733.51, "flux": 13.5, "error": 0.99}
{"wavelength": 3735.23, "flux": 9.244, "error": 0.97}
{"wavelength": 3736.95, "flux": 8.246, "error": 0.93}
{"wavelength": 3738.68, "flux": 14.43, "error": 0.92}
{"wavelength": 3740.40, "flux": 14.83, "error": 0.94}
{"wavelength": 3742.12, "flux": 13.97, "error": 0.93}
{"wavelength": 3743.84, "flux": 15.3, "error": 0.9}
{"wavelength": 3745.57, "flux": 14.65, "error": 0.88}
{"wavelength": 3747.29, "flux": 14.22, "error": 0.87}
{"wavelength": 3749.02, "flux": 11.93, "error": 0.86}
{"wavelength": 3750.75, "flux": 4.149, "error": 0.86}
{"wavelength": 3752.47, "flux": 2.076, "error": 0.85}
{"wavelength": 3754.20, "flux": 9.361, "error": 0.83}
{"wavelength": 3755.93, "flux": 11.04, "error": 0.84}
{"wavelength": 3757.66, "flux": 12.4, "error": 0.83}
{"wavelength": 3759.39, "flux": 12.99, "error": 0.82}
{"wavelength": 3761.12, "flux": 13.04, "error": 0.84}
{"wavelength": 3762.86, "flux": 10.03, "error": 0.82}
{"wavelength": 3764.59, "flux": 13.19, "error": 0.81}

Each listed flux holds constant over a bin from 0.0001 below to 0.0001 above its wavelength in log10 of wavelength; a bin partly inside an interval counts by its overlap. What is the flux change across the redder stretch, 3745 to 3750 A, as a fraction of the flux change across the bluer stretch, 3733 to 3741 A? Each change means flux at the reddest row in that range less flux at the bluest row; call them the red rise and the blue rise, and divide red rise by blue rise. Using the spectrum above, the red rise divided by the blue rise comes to -2.0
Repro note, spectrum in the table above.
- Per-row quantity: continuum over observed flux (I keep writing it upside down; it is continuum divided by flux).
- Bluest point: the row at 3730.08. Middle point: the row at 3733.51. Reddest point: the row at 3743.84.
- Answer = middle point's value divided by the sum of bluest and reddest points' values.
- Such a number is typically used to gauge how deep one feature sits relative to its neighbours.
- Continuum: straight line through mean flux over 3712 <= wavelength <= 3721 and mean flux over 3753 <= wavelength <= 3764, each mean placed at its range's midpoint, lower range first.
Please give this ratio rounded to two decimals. 0.34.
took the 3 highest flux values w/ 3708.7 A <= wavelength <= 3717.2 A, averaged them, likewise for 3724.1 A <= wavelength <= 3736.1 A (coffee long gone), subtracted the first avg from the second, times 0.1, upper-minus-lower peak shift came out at 0.29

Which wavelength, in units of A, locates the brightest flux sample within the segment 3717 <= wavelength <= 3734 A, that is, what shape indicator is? 3733.51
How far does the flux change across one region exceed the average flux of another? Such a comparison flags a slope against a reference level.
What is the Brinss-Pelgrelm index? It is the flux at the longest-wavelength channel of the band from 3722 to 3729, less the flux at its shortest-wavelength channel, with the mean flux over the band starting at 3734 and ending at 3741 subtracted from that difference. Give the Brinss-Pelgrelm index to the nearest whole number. -22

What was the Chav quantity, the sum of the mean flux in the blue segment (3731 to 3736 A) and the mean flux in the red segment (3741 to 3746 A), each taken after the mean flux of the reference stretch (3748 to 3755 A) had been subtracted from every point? 12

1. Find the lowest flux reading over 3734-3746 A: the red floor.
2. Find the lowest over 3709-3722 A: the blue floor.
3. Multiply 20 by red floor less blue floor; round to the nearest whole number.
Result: 100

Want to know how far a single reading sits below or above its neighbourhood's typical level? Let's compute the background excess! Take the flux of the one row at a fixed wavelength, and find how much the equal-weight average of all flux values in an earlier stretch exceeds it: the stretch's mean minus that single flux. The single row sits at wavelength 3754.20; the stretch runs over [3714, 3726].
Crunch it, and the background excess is 0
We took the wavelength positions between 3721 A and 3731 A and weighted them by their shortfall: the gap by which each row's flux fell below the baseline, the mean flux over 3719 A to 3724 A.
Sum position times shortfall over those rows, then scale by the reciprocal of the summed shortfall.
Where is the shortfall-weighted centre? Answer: 3729.2 A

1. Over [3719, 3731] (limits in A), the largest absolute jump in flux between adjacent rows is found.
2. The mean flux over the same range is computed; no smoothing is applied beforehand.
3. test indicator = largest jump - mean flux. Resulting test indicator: -2.4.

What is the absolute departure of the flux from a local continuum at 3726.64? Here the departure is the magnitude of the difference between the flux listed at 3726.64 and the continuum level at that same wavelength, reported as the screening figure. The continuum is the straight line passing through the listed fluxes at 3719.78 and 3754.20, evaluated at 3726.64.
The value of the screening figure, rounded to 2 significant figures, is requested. 1.1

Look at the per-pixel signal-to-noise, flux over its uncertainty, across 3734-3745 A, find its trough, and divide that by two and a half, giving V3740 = 3.5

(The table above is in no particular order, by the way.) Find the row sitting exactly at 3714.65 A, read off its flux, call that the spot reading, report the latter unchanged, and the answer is 3.259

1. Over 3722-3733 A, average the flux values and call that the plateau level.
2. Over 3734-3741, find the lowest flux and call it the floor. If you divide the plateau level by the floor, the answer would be 1.1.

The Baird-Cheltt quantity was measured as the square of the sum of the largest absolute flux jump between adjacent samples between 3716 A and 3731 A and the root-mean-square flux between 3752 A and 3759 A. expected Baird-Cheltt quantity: 276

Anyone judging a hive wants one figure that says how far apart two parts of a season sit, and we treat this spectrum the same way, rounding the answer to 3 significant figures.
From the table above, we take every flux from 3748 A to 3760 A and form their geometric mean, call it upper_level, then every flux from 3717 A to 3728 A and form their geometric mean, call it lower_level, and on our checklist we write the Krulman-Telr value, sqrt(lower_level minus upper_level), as 1.50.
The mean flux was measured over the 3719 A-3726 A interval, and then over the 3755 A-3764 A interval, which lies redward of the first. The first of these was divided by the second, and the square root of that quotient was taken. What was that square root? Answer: 1.00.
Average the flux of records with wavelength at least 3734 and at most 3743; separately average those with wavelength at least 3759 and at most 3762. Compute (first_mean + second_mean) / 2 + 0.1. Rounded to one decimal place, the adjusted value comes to 12.7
